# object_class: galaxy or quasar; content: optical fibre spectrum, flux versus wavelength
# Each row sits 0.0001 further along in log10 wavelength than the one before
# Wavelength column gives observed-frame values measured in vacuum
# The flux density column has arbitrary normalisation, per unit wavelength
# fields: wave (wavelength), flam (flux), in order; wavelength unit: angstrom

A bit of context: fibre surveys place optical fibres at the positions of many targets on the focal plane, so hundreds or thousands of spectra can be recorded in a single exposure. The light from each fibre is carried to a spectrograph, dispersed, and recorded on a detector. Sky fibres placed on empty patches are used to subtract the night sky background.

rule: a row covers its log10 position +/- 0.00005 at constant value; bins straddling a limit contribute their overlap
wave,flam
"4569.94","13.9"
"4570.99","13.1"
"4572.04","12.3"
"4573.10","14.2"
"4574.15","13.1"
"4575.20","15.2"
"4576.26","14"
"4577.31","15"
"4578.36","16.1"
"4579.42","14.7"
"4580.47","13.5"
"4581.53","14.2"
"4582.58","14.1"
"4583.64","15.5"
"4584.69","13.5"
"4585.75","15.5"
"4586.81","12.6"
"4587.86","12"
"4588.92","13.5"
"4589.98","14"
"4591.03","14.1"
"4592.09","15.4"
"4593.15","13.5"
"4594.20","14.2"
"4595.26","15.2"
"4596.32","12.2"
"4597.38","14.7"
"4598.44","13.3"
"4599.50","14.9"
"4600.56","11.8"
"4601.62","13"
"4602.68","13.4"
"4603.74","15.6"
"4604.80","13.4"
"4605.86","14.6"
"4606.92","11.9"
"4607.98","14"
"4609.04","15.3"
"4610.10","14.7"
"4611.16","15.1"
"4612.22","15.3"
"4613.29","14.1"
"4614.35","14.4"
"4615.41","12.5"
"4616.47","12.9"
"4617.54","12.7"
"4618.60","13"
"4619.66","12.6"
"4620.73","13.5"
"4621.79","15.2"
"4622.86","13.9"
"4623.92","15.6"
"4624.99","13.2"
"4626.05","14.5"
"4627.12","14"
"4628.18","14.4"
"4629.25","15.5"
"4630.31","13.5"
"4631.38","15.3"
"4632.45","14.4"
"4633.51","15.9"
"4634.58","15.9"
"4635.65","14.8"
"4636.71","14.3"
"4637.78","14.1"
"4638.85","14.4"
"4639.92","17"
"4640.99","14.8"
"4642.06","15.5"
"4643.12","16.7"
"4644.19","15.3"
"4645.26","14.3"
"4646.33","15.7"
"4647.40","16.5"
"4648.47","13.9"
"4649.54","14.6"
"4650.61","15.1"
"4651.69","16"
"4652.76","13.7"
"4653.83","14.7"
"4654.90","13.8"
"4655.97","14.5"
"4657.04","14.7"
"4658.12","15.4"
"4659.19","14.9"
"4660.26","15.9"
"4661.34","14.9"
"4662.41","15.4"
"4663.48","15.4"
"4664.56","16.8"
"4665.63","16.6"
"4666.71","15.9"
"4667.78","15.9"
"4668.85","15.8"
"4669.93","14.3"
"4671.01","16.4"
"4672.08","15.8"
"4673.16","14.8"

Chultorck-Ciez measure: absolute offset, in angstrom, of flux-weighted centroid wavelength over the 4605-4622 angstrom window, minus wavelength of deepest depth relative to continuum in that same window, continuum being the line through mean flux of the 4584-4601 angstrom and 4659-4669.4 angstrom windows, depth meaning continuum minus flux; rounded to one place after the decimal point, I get 6.8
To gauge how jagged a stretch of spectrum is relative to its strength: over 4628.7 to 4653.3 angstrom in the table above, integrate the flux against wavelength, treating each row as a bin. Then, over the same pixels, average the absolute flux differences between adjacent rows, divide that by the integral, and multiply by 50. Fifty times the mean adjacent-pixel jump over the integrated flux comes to 0.163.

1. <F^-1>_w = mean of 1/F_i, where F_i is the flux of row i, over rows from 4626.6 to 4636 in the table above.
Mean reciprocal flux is 0.068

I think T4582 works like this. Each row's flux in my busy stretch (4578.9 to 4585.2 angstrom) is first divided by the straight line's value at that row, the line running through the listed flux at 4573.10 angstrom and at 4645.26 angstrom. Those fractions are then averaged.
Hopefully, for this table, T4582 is 1.00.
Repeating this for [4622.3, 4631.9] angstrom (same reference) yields 1.01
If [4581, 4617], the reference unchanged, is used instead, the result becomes 0.98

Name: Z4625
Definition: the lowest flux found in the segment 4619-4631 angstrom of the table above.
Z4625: 12.6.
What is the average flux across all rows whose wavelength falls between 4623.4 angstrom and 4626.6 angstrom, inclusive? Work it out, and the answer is 14.4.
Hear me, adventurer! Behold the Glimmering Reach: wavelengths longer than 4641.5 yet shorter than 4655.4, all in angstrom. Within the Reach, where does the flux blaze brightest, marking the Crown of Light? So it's 4643.12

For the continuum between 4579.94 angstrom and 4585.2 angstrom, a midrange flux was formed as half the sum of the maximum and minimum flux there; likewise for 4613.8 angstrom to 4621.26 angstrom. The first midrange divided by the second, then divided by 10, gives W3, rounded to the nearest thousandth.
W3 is 0.108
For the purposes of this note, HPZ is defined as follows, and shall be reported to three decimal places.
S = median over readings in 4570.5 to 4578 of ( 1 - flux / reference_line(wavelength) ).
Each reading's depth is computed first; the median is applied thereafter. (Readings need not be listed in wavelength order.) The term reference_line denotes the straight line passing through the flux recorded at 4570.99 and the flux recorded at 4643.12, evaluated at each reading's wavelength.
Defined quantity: -0.048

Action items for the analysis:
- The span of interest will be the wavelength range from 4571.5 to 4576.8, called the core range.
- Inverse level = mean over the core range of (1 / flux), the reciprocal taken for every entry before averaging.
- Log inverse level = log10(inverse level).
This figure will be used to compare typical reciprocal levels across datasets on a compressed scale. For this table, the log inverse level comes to -1.14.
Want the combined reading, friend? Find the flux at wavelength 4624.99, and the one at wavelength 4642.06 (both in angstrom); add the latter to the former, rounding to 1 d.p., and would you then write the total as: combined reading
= 28.7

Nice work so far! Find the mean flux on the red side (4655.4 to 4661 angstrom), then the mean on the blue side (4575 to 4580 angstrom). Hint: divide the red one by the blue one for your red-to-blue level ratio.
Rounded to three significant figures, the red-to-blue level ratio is 1.01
